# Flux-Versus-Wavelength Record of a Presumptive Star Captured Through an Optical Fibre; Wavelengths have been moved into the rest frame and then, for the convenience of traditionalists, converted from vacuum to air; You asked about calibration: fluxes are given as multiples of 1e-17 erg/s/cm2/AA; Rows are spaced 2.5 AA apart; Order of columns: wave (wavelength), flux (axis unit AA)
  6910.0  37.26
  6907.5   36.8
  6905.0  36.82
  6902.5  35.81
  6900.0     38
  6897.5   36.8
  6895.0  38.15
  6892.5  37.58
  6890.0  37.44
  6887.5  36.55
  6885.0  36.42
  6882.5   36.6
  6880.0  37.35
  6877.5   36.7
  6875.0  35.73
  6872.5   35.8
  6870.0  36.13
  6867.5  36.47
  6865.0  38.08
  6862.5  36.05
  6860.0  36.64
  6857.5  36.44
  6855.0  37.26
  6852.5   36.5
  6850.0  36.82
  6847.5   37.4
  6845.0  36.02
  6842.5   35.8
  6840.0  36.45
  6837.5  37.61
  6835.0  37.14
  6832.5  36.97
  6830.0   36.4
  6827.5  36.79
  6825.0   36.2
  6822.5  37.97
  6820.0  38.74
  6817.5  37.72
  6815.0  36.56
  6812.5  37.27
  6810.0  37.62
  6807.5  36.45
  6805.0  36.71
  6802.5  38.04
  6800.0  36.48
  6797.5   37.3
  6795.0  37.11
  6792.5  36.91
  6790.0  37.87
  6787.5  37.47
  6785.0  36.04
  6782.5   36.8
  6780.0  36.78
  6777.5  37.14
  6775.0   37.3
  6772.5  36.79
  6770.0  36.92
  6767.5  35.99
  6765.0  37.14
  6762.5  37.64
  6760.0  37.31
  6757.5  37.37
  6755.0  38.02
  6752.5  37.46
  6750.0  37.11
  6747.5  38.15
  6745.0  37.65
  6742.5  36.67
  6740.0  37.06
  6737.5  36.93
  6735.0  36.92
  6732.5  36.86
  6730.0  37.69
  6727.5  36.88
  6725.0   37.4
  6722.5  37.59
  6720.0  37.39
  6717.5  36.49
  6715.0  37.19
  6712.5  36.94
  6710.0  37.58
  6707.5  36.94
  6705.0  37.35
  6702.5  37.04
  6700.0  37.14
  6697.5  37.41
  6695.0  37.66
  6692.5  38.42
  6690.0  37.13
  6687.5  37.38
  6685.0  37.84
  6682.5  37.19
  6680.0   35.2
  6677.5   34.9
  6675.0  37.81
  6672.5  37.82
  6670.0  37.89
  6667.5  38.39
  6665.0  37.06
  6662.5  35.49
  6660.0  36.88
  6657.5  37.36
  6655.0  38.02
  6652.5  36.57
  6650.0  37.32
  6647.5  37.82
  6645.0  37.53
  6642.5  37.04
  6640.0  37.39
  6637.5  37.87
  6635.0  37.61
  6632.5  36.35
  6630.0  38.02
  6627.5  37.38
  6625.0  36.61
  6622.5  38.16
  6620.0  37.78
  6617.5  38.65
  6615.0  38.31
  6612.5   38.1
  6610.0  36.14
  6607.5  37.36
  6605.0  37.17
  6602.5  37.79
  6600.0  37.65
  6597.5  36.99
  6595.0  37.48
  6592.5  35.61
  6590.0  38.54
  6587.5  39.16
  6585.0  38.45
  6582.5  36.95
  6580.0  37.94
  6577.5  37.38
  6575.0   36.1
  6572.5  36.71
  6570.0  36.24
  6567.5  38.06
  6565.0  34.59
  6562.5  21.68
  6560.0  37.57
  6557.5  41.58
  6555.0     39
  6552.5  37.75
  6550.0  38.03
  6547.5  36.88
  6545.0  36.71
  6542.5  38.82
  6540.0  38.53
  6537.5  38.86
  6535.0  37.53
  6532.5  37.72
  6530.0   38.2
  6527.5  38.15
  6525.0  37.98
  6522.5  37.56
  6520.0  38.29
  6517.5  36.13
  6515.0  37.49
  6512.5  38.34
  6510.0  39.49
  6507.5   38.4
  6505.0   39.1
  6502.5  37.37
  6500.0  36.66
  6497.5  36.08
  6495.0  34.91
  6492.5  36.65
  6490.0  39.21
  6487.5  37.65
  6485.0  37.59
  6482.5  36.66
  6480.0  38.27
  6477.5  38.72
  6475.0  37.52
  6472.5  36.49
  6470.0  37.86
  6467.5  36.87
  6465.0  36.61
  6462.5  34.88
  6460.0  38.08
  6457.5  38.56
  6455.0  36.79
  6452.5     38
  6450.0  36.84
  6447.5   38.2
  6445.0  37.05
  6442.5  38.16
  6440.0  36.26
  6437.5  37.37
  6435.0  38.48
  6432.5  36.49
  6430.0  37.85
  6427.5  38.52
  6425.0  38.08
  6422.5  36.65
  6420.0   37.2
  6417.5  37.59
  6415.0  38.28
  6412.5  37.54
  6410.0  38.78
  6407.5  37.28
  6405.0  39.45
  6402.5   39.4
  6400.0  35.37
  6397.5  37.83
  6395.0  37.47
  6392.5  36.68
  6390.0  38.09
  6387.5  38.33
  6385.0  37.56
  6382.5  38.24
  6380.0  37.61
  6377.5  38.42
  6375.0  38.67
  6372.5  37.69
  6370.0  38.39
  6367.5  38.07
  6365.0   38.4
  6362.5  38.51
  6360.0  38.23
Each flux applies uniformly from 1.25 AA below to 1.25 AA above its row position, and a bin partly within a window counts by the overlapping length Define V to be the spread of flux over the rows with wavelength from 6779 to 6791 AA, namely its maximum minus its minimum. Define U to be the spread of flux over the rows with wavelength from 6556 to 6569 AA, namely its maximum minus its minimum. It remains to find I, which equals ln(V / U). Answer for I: -2.4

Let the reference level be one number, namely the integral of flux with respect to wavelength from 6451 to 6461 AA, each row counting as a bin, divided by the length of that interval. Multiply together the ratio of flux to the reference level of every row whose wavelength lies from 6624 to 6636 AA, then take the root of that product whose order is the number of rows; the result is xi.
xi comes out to 0.98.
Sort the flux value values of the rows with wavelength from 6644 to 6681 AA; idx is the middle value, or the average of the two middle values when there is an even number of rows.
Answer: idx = 37.4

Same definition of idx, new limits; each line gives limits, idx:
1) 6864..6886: 36.5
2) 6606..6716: 37.4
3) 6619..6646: 37.5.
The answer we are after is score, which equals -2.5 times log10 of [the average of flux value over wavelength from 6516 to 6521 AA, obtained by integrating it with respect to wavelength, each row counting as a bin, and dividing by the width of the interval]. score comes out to -3.93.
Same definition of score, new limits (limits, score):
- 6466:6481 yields -3.94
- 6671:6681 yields -3.91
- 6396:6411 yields -3.95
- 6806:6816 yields -3.92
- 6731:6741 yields -3.92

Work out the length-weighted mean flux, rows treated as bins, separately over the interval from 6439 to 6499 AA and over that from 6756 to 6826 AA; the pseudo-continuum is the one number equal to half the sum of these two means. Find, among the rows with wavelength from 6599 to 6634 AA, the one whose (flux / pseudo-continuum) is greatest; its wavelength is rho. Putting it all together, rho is 6617.5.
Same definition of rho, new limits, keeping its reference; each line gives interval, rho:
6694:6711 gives 6695.0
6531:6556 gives 6555.0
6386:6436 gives 6405.0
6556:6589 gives 6557.5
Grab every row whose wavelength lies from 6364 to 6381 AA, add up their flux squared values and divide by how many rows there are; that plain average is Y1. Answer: 1458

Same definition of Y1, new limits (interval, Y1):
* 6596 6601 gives 1393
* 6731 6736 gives 1361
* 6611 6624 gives 1459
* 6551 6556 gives 1473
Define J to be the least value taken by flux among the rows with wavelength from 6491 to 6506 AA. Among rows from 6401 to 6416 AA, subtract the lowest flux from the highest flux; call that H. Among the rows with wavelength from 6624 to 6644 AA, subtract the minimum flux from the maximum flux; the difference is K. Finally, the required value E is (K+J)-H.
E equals 34.4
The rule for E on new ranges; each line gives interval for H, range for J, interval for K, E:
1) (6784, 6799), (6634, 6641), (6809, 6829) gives 38.1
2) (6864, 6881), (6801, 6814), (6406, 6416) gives 35.6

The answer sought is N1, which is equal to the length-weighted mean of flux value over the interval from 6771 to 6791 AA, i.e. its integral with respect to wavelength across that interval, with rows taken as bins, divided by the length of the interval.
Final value 37.0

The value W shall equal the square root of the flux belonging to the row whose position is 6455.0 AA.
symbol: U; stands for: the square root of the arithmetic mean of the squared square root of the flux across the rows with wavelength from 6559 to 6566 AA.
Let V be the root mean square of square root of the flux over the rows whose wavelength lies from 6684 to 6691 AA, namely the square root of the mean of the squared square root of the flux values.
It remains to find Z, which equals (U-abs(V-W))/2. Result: 2.77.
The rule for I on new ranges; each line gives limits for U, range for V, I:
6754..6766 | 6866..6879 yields 0.1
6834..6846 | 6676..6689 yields 0.5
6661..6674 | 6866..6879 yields -1.1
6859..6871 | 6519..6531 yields -1.0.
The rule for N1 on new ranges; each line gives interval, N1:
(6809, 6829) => 37.3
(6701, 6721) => 37.1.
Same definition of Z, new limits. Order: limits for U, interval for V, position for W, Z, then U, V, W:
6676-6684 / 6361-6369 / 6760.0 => 2.95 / 5.98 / 6.19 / 6.11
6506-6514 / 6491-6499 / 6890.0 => 3.05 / 6.22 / 5.99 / 6.12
